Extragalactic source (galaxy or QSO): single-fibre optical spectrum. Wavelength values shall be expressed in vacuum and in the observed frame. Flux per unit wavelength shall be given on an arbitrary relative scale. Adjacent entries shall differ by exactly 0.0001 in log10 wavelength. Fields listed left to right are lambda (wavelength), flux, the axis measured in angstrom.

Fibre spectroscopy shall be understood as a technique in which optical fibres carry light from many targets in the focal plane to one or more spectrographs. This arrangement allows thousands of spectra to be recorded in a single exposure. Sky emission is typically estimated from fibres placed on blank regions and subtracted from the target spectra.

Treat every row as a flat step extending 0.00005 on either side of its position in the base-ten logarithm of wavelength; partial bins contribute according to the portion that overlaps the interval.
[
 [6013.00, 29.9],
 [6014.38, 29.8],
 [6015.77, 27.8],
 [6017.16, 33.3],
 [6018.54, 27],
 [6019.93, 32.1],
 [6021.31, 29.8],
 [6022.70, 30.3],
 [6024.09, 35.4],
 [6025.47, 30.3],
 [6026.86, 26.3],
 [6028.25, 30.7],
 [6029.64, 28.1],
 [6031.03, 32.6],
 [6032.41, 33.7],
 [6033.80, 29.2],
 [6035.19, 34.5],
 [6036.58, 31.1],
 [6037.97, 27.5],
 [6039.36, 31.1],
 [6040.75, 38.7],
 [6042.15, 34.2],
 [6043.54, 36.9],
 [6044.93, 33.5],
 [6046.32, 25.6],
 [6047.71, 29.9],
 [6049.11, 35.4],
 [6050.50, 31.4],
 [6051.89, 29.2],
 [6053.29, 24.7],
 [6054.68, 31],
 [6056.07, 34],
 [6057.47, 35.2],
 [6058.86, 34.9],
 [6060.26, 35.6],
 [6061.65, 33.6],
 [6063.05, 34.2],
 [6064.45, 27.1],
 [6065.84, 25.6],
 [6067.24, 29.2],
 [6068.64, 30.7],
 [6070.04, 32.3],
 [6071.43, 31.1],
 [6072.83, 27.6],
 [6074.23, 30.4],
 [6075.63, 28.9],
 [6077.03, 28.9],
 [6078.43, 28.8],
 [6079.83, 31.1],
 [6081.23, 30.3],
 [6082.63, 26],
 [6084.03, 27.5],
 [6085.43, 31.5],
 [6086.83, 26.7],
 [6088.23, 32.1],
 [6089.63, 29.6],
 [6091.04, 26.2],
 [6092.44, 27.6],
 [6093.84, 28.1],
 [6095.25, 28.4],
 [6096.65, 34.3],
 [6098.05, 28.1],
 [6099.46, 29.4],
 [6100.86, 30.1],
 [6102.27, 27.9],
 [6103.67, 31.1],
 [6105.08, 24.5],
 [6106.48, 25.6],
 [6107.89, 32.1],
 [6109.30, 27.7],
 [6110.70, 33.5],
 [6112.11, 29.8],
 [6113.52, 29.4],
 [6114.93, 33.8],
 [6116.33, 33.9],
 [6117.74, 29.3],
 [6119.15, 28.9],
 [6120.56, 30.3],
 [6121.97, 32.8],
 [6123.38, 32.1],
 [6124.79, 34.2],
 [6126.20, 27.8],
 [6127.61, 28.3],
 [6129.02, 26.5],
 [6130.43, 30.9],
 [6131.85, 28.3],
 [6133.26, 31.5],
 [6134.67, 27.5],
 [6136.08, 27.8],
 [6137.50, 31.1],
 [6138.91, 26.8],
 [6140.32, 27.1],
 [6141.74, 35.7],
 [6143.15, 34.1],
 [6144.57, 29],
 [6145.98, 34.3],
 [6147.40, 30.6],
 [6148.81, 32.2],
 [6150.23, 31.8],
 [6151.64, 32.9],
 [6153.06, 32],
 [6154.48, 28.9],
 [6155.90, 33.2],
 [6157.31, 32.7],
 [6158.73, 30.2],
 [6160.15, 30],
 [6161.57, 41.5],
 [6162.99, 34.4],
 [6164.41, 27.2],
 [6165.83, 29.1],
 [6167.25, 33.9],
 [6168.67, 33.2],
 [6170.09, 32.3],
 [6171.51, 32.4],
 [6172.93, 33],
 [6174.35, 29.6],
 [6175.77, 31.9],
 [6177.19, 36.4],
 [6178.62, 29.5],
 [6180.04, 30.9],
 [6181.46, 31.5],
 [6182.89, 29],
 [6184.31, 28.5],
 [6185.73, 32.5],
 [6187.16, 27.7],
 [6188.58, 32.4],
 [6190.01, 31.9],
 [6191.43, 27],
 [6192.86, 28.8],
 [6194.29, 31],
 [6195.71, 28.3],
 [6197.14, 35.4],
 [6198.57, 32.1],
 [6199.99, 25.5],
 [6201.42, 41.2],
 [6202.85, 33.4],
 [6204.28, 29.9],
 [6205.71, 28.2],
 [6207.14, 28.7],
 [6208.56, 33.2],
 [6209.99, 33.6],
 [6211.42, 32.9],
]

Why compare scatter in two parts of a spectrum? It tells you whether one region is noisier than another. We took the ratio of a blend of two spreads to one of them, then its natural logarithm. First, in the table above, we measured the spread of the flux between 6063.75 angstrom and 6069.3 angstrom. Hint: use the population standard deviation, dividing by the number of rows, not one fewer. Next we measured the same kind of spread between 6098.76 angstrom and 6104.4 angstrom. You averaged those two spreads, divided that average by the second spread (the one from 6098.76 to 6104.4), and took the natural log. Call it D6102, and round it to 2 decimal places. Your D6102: 0.29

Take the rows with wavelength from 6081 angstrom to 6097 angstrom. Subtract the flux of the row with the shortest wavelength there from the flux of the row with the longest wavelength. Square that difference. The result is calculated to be 16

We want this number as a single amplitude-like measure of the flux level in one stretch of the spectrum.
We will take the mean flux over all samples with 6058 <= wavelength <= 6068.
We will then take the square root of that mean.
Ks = 5.61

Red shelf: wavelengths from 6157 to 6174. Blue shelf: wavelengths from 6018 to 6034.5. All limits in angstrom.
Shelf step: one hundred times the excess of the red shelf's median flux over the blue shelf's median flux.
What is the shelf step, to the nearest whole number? 225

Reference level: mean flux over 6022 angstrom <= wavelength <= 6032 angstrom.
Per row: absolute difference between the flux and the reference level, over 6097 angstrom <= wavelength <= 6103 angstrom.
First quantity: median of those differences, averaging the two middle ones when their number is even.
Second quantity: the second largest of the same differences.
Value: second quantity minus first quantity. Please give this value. 0.65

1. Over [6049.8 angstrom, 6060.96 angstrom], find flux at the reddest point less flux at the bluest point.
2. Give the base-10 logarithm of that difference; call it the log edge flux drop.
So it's 0.62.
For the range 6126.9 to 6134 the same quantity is 0.51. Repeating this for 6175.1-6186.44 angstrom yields -0.22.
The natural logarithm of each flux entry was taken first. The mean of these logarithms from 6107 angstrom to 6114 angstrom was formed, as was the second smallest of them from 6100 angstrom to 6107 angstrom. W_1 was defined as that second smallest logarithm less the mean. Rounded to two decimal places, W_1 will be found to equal -0.17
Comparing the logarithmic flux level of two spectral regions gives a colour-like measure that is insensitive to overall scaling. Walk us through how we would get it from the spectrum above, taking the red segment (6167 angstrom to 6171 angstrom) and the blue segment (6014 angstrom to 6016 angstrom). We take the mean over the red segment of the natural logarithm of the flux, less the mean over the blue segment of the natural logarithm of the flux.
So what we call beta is 0.14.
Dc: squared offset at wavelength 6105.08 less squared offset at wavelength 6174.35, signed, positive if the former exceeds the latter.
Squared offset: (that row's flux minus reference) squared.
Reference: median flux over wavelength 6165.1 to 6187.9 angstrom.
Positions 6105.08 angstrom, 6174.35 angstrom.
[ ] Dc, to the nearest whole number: 47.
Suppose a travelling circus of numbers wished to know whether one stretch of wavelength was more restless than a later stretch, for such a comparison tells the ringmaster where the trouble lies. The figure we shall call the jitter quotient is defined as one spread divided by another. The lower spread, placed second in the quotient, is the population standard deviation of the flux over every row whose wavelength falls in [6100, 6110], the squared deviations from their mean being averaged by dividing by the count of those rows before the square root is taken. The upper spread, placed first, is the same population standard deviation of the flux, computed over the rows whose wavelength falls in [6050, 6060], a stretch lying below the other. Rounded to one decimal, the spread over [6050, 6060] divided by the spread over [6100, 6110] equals 1.3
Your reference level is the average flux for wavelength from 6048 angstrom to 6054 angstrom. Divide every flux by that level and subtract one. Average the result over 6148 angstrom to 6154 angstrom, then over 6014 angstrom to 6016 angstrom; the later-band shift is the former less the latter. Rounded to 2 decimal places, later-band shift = 0.11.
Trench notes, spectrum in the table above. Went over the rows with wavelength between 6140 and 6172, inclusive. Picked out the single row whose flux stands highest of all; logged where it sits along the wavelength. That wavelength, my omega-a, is 6161.57 angstrom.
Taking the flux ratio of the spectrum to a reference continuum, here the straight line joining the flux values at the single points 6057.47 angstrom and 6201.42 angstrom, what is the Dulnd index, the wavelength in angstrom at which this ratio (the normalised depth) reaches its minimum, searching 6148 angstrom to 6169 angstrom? 6164.41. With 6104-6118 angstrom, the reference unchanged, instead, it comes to 6105.08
